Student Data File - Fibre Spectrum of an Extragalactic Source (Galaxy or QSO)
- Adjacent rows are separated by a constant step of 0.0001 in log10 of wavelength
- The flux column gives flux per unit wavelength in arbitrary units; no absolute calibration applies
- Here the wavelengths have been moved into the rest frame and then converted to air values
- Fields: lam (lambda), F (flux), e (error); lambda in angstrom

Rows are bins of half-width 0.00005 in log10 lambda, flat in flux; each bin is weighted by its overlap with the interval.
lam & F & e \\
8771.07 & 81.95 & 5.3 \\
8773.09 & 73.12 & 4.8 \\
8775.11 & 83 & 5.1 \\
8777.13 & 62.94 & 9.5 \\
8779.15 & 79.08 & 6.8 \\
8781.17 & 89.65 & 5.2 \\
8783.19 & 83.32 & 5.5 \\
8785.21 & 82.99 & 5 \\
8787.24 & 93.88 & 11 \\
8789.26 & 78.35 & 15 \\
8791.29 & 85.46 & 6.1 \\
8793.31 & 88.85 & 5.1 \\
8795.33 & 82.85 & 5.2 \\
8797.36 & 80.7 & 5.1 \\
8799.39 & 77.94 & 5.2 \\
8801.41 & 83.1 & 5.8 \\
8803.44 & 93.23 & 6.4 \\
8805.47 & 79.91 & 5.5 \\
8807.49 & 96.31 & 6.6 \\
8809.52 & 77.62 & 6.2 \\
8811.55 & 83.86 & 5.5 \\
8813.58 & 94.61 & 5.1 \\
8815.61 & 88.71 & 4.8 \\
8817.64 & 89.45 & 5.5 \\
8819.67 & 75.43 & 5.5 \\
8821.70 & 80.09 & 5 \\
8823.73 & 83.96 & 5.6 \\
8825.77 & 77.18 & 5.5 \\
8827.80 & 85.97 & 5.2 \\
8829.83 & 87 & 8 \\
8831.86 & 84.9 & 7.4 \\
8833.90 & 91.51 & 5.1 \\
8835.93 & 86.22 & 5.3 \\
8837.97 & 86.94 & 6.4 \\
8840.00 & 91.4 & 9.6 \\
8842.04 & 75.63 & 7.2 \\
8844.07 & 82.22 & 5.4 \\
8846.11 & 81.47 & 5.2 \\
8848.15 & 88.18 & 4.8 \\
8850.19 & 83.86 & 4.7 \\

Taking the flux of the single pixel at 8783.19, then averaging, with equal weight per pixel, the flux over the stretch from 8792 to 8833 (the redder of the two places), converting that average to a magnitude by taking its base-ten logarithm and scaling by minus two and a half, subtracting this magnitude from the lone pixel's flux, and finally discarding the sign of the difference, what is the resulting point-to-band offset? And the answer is 88.1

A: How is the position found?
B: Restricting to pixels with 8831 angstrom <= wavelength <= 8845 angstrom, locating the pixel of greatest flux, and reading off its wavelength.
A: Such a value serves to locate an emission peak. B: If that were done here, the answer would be 8833.90 angstrom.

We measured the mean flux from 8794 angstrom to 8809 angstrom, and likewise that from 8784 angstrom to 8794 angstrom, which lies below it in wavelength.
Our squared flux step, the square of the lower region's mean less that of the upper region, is 1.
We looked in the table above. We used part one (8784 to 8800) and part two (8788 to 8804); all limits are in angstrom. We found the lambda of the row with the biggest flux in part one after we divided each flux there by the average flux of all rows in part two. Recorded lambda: 8787.24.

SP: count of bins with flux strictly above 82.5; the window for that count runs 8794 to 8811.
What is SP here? 4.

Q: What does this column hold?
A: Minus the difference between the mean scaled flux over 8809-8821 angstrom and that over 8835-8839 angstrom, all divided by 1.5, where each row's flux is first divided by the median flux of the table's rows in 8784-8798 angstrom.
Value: 0.01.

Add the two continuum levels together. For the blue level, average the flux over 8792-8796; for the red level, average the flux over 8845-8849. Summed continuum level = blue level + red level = 171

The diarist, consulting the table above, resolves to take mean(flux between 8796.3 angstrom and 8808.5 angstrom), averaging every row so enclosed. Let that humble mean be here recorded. 85.2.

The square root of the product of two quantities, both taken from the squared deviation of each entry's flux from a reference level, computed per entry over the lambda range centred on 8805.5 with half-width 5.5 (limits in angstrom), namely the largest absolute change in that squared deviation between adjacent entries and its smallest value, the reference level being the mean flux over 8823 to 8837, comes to 21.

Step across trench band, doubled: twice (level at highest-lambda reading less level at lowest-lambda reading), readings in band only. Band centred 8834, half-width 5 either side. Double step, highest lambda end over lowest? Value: 0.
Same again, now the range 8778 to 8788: 30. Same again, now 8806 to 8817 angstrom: -15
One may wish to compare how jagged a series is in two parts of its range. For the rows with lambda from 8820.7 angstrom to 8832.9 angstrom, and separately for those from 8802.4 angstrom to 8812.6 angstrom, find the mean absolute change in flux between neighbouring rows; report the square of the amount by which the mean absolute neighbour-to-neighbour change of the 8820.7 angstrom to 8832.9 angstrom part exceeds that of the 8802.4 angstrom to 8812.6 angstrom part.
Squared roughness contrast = 84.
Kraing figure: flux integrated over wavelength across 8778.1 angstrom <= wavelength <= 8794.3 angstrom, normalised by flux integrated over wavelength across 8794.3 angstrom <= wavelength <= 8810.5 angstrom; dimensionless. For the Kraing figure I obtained 1.01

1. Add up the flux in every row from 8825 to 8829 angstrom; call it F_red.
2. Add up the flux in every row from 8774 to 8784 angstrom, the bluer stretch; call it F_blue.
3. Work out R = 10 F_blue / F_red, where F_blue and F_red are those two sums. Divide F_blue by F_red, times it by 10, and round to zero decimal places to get 24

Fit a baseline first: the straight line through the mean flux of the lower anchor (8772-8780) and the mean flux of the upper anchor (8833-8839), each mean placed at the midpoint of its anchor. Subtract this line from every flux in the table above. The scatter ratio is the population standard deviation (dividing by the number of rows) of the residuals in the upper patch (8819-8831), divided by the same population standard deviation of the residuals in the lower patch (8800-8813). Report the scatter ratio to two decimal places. 0.54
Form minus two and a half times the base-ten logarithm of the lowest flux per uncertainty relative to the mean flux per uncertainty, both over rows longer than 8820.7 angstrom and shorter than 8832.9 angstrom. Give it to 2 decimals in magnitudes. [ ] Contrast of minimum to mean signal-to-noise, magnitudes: 0.27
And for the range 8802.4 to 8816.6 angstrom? 0.23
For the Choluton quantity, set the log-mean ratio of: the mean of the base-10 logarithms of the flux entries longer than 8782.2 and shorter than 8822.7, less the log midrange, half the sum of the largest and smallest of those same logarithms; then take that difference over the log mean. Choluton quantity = -0.0016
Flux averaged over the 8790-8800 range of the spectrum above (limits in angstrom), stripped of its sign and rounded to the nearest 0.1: 83.2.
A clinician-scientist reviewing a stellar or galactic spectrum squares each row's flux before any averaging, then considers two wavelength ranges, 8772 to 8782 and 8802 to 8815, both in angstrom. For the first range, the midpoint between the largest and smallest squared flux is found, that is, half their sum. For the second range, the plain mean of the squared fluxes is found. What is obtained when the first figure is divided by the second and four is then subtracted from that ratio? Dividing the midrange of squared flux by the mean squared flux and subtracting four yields -3.22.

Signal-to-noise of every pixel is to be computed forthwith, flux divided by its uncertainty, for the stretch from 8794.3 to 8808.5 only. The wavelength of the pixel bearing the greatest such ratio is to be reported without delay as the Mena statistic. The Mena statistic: 8795.33 angstrom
